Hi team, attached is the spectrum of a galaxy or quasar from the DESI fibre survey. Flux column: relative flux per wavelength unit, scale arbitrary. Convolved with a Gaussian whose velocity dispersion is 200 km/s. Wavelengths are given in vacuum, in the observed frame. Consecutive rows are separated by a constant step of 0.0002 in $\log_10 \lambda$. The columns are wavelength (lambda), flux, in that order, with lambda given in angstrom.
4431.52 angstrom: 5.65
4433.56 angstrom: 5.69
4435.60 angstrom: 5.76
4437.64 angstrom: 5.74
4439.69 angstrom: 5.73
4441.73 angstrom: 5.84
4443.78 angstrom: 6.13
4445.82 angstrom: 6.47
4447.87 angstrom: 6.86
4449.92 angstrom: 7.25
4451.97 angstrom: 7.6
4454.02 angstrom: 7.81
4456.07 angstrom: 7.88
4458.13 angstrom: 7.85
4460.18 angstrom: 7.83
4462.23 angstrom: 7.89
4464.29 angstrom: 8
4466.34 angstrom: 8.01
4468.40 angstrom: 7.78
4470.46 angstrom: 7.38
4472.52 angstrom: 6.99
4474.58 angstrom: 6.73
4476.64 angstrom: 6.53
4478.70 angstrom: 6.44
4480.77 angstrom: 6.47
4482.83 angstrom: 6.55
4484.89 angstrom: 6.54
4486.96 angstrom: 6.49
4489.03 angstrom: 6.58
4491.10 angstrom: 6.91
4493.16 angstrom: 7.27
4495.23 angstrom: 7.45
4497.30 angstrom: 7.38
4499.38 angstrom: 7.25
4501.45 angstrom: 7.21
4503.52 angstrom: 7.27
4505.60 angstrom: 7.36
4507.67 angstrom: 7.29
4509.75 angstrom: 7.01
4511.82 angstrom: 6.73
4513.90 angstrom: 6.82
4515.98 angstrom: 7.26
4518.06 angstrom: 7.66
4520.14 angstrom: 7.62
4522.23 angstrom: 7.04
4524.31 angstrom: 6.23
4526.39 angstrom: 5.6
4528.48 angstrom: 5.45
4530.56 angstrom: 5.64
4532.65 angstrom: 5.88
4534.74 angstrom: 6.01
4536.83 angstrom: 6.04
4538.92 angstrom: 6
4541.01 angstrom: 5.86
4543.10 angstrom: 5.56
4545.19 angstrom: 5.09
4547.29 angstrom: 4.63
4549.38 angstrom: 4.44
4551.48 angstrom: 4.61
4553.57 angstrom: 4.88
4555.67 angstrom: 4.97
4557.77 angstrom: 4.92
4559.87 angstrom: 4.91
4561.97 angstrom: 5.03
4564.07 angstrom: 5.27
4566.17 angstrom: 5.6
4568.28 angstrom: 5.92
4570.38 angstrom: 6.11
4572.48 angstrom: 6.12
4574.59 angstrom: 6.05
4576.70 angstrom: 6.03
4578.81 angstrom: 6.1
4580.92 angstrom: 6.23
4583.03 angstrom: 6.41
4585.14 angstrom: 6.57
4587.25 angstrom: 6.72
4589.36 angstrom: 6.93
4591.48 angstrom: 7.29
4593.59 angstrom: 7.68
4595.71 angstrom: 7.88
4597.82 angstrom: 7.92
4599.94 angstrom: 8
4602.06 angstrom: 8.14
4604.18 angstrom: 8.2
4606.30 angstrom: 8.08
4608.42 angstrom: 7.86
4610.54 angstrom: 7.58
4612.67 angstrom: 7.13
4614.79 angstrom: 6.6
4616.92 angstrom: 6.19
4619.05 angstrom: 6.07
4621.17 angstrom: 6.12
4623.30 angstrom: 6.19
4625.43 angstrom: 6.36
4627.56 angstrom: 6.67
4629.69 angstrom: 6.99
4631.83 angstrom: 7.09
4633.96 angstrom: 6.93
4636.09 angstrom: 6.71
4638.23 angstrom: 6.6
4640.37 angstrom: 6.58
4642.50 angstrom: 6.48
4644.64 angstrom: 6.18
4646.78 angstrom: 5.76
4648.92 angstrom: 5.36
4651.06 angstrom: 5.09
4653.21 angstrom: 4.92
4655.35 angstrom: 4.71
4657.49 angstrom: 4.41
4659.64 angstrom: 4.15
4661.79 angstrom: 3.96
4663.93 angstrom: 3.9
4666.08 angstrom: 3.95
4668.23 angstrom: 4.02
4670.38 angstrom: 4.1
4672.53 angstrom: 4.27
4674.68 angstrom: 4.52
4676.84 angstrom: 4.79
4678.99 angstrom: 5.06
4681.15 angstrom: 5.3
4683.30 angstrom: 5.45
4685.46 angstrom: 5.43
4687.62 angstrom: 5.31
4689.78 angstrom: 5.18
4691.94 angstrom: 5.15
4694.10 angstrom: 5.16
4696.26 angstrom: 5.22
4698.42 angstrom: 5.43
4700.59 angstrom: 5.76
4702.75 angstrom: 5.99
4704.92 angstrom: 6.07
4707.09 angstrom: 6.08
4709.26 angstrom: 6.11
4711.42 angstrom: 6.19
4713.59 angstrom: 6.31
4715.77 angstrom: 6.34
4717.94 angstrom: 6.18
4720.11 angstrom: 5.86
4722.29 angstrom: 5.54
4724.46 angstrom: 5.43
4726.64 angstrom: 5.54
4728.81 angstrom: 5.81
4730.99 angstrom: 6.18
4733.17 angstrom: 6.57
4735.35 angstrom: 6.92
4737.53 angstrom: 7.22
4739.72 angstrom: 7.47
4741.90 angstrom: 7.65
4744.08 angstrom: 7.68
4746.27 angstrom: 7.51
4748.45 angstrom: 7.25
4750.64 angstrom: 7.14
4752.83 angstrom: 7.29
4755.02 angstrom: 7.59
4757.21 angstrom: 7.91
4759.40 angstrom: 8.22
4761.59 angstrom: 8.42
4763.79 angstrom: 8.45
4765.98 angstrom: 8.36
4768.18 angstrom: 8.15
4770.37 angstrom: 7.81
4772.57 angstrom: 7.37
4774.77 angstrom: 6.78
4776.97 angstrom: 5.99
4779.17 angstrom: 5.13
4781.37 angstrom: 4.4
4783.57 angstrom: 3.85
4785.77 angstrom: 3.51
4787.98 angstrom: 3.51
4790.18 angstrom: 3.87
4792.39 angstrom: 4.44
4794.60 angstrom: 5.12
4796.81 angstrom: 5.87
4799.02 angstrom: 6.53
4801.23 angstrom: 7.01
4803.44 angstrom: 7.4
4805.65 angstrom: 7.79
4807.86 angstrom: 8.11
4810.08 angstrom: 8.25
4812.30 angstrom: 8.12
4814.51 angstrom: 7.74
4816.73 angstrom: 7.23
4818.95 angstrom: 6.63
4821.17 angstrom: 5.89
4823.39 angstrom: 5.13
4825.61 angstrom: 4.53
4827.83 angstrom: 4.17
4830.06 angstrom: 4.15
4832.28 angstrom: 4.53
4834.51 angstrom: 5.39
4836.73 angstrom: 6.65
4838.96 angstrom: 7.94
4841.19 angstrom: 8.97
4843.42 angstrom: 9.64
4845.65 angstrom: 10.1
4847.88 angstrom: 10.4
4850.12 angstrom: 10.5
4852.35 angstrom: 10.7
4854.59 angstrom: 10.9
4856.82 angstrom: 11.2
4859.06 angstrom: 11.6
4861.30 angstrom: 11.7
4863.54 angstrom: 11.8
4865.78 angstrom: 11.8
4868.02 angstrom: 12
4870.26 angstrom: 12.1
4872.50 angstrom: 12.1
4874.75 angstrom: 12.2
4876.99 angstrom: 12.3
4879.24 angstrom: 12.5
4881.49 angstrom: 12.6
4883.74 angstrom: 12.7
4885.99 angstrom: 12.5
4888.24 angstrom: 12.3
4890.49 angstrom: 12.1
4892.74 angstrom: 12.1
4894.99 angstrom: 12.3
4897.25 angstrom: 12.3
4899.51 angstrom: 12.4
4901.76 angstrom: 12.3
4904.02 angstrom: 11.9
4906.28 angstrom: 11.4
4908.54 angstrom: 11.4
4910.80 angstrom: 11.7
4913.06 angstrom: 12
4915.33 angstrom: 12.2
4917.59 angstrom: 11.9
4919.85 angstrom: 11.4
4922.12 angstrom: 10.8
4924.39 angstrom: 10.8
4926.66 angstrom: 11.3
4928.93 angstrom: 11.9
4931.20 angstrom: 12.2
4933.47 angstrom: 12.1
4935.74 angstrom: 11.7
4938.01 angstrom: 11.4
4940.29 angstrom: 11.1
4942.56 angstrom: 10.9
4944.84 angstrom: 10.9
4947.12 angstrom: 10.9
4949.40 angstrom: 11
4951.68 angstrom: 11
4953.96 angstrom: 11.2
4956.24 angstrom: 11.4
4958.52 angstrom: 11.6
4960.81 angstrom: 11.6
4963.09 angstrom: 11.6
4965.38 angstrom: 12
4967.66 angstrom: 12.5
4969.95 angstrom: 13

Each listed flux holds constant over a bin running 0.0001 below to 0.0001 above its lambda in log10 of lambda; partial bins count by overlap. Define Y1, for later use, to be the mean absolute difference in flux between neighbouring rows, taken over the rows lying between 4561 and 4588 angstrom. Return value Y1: 0.16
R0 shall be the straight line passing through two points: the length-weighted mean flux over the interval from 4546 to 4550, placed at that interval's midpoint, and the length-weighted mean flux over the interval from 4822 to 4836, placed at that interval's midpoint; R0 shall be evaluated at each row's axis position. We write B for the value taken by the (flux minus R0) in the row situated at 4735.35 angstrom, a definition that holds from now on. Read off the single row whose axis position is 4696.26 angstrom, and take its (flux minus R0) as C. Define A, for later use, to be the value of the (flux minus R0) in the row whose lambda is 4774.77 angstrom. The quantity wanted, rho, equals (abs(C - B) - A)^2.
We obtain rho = 0.2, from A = 2.1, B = 2.2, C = 0.6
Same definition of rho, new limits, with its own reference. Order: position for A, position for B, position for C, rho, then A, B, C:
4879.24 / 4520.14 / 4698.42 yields 29.7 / 7.7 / 3.1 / 0.8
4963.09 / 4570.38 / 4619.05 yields 45.2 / 6.8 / 1.5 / 1.5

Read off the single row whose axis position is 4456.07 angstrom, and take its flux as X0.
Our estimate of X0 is 7.88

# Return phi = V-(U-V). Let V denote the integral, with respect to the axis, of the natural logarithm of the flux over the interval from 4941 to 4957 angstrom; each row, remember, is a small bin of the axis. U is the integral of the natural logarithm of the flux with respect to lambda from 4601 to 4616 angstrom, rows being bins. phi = 46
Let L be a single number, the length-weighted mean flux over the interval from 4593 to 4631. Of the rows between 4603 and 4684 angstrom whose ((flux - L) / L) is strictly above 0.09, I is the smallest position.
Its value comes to 4604.18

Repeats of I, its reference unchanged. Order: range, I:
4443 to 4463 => 4456.07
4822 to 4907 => 4838.96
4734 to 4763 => 4757.21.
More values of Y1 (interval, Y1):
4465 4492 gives 0.18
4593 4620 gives 0.22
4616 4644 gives 0.15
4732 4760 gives 0.23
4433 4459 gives 0.19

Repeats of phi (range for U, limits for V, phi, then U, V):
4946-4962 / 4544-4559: 8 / 39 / 24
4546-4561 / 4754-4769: 40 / 23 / 31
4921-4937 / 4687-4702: 11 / 39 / 25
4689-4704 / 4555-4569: 21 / 25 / 23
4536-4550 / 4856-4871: 50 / 24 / 37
